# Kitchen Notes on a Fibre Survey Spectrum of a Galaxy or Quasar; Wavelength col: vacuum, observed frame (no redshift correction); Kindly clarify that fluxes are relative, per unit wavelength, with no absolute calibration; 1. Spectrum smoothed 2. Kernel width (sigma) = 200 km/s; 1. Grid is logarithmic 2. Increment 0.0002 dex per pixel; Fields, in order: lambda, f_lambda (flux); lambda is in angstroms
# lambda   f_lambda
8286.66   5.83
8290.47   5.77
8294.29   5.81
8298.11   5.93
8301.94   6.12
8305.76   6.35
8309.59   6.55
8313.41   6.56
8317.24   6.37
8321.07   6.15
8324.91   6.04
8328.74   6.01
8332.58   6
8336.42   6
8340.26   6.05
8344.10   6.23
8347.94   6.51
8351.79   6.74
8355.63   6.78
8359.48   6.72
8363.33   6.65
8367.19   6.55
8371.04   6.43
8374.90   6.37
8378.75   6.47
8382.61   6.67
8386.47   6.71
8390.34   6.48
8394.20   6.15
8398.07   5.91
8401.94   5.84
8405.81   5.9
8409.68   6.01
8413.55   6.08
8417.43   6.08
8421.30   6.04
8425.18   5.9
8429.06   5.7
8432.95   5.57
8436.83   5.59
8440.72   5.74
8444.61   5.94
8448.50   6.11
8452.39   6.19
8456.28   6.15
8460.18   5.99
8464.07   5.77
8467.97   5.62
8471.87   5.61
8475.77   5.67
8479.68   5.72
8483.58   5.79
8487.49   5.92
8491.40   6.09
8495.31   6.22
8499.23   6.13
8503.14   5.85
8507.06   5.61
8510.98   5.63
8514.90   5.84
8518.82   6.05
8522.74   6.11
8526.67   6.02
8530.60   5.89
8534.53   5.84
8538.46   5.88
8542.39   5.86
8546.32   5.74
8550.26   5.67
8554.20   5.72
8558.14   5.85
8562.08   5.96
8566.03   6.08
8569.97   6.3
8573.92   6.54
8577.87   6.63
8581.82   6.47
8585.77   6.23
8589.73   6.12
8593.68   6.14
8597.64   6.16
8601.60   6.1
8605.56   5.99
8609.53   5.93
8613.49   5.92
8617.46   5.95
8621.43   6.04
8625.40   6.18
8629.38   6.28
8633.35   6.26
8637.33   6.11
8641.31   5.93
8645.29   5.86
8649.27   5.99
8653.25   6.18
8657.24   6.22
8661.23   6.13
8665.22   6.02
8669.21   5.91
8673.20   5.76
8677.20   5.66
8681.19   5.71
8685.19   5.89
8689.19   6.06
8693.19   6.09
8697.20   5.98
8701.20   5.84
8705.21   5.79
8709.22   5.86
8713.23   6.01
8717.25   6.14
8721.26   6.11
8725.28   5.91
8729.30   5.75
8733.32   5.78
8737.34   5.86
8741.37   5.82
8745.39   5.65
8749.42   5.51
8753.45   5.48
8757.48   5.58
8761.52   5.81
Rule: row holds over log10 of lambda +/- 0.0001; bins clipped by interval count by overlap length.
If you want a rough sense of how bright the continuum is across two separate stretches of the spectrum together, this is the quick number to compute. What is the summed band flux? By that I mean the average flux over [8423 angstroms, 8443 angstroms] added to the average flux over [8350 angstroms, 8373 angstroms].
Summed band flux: 12.3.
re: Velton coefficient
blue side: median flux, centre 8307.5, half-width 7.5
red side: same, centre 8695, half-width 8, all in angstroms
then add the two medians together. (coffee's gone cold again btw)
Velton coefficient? 12.5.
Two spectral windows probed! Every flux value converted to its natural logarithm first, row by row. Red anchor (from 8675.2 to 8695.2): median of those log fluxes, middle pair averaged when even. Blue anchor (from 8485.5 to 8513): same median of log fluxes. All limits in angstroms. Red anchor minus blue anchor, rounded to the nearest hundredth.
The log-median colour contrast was -0.01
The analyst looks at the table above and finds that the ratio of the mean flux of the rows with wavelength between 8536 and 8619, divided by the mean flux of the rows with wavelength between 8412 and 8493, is 1.03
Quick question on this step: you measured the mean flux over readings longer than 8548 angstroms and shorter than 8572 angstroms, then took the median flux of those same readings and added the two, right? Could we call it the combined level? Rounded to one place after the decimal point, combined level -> 11.8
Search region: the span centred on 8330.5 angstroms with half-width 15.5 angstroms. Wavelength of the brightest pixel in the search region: 8317.24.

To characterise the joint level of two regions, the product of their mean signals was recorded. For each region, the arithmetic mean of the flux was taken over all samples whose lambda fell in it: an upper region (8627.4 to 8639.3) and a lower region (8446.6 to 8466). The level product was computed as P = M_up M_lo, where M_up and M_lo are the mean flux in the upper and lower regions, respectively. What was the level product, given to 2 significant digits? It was 38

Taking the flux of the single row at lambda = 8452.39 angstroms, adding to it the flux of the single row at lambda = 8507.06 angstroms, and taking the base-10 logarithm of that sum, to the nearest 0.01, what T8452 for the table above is 1.07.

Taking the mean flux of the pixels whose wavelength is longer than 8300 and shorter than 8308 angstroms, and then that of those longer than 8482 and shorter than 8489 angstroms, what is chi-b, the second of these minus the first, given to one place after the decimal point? -0.4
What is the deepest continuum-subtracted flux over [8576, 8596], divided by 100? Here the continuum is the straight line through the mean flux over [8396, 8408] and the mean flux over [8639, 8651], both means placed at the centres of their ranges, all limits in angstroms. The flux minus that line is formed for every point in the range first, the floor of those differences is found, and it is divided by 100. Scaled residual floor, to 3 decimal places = 0.002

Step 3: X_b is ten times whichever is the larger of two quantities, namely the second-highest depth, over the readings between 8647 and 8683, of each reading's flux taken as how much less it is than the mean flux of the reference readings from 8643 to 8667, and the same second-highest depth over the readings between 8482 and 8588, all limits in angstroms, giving 4.4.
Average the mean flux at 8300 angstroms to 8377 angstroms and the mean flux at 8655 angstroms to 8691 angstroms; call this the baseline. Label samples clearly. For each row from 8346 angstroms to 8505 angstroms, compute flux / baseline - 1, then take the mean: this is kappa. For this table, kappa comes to -0.01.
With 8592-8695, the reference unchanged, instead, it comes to -0.02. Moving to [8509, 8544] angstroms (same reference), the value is -0.04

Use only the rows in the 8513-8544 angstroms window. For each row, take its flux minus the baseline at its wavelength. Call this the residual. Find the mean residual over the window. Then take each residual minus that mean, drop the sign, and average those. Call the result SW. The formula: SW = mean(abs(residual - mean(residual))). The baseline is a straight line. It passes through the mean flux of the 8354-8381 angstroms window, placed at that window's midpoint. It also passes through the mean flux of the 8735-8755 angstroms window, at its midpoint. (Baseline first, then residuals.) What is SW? 0.08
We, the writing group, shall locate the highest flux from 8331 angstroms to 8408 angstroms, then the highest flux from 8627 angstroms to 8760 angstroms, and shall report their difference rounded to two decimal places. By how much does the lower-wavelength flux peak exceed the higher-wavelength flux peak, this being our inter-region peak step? 0.50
